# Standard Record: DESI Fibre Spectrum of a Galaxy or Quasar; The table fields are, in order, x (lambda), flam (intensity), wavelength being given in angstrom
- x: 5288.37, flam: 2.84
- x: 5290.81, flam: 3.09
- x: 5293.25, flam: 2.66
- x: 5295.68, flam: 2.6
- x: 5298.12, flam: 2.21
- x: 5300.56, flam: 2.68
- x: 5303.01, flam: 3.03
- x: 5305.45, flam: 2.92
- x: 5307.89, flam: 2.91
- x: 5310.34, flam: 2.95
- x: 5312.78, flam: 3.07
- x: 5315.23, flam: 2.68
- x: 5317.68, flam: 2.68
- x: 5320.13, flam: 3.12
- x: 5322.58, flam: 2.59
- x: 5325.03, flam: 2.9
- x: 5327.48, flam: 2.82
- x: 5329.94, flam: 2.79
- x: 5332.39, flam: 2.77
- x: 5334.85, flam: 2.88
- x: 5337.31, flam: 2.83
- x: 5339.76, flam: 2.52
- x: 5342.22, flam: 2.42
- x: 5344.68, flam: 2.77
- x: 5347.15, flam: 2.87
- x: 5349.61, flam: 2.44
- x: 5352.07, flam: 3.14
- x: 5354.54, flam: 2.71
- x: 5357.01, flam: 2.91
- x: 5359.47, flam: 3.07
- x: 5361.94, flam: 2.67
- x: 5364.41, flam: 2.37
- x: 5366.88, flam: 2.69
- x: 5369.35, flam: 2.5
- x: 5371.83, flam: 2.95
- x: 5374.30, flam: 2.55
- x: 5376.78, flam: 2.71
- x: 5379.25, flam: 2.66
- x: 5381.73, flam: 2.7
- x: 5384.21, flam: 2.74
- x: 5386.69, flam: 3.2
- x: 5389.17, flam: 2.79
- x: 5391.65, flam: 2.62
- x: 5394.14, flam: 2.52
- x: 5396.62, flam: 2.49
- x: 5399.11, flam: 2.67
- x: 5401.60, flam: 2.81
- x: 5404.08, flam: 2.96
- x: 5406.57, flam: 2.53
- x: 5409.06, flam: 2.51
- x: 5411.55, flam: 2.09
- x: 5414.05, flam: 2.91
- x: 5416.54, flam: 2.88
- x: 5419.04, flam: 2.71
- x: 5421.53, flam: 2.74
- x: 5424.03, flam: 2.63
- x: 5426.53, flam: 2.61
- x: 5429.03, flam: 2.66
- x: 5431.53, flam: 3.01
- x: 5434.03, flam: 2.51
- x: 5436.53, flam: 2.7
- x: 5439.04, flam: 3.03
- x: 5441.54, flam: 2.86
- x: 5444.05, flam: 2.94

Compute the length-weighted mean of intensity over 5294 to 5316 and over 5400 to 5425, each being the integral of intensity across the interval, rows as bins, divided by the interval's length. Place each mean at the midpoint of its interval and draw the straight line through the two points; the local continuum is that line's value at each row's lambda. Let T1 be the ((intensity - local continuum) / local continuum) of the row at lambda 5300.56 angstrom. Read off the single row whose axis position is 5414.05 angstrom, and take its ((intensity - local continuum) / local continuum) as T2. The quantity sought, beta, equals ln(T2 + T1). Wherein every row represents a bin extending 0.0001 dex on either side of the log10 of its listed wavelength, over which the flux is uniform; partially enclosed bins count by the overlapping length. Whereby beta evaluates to -3.0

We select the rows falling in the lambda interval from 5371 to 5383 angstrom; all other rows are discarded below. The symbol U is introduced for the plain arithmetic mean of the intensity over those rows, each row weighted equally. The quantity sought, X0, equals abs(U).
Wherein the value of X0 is 2.71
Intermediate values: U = 2.71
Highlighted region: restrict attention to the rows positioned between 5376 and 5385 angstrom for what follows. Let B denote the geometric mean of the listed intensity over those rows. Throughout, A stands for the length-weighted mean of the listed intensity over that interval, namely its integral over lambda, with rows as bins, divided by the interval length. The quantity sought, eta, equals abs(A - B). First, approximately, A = 2.70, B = 2.70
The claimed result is 0.001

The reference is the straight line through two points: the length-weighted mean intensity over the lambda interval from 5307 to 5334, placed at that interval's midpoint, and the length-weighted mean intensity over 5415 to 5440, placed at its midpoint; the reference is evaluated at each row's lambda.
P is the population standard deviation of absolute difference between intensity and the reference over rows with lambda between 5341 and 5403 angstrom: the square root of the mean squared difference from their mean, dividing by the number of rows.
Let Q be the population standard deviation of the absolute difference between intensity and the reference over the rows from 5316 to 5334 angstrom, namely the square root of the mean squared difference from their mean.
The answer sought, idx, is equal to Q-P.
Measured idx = -0.03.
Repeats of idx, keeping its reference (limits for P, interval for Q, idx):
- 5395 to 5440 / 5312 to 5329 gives -0.06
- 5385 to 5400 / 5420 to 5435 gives -0.05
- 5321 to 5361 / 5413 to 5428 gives -0.08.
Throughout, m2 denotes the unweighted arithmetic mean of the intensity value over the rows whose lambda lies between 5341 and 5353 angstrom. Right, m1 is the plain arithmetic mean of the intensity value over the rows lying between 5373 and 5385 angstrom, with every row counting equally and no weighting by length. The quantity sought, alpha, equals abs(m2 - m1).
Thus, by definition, 0.06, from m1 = 2.67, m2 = 2.73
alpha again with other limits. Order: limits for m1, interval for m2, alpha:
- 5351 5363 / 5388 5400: 0.28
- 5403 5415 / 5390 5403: 0.02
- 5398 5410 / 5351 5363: 0.20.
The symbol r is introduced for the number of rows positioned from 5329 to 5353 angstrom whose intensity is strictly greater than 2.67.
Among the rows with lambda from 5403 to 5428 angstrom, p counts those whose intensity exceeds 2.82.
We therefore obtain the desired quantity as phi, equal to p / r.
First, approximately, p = 3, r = 7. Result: 0.43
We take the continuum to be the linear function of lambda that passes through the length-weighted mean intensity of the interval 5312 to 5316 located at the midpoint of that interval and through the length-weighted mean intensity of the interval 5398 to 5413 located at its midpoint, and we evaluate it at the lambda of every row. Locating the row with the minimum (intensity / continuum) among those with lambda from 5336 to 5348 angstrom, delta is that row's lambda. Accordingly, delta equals 5342.22 angstrom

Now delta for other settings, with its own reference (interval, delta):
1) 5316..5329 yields 5322.58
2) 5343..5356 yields 5349.61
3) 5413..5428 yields 5426.53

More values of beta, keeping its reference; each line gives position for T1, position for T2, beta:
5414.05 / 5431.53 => -1.5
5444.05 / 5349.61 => -6.4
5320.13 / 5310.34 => -1.7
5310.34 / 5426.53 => -3.2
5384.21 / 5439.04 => -1.9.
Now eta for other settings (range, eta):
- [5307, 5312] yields 0.014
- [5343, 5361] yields 0.005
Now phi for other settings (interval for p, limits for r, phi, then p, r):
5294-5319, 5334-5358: 0.71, 5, 7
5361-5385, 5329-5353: 0.14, 1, 7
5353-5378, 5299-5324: 0.33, 3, 9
